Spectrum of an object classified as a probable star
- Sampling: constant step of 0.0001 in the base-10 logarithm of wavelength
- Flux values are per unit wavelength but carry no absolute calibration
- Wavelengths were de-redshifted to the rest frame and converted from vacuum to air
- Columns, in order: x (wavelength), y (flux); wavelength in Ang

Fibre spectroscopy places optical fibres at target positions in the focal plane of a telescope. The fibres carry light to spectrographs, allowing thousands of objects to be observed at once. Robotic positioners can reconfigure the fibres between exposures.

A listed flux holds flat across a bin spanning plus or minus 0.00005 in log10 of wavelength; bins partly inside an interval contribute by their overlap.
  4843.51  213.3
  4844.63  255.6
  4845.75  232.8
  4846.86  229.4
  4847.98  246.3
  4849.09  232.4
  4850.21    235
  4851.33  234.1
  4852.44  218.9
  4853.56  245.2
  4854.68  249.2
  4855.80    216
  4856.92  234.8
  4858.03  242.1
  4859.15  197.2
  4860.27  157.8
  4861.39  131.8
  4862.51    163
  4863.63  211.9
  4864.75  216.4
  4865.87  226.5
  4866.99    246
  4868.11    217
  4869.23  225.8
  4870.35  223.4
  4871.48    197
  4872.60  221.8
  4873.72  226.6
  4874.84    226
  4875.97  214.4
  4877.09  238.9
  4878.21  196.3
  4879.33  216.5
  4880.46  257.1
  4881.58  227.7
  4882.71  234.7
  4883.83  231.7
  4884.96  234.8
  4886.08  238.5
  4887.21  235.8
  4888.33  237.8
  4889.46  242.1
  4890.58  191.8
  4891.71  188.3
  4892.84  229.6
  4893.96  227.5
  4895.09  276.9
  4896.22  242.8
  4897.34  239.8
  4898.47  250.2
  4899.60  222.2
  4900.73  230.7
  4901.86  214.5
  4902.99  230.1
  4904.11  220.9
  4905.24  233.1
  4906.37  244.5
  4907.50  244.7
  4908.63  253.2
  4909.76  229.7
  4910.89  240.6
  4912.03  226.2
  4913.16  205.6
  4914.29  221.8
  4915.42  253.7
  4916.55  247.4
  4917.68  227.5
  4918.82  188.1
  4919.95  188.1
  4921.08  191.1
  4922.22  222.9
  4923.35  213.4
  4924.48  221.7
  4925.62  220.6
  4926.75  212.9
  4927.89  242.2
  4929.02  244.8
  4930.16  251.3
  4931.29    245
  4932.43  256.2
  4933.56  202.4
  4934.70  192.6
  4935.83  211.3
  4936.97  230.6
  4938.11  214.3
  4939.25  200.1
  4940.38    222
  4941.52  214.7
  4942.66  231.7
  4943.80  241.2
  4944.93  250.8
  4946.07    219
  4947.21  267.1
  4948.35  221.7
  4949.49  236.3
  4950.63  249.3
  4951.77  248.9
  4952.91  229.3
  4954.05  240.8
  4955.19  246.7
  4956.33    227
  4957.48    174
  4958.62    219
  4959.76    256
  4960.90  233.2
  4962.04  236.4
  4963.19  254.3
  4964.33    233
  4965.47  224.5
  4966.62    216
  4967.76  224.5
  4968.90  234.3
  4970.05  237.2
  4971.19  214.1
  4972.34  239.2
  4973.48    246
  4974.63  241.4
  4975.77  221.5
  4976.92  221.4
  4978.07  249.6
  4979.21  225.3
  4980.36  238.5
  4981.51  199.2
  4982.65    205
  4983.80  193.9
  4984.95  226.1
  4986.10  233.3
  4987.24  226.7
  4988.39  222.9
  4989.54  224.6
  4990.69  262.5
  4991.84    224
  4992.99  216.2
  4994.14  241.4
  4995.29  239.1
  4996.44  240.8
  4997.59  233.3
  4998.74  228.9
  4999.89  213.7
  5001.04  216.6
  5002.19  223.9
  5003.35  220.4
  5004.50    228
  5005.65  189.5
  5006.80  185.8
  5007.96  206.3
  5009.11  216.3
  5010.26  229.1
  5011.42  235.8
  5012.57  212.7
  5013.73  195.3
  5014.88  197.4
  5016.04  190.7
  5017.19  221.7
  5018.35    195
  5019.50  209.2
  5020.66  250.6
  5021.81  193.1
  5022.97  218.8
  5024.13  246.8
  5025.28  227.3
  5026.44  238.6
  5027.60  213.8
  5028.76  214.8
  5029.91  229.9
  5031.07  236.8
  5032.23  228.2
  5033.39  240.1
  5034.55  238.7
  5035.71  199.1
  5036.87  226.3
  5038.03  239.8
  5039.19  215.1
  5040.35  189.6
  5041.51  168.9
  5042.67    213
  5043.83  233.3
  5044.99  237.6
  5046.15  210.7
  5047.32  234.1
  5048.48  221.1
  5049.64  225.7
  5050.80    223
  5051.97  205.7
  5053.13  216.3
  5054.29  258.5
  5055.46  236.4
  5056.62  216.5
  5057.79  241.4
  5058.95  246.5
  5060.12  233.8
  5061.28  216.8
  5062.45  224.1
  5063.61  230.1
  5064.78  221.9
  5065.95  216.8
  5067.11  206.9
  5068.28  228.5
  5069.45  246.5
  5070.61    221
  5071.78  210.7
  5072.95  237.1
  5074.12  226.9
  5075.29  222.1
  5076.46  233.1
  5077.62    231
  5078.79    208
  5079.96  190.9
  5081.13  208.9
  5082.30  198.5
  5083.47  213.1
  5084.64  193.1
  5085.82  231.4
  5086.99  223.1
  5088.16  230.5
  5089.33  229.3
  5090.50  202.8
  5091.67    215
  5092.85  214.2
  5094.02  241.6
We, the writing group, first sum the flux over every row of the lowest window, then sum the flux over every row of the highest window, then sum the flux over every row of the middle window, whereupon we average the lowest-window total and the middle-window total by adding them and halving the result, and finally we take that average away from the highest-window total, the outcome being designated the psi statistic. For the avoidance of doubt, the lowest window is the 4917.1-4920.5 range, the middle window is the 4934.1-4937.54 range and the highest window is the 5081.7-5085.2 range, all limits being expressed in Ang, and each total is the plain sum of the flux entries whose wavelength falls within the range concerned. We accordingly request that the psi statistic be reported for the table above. -14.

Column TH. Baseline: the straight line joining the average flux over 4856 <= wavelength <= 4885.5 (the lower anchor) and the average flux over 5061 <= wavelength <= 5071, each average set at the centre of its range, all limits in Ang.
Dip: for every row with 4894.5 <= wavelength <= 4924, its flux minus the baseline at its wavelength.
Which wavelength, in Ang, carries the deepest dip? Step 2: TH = 4919.95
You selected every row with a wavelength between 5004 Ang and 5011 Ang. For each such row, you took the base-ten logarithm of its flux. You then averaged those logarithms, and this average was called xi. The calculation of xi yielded 2.32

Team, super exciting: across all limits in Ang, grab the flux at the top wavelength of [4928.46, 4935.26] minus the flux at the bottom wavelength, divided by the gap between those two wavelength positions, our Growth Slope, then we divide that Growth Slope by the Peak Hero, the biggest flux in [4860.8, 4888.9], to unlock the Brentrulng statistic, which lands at -0.036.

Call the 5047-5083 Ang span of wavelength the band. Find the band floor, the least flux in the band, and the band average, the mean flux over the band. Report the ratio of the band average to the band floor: 1.17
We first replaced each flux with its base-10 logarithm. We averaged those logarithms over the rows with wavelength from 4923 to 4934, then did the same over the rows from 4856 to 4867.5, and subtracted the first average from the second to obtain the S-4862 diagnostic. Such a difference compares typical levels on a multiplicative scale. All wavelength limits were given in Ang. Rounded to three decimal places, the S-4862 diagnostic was -0.064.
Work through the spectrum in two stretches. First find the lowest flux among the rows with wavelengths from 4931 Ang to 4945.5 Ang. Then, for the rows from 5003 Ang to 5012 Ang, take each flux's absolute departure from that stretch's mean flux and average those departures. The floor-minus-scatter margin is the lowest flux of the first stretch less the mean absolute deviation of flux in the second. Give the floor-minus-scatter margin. 178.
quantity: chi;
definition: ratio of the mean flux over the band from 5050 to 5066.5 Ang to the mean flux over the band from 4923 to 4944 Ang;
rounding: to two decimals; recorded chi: 1.01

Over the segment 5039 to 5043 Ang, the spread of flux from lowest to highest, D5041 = 46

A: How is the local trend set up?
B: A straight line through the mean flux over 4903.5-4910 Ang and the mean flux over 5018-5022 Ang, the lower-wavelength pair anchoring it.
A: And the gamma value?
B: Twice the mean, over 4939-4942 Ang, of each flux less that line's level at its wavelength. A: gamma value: -36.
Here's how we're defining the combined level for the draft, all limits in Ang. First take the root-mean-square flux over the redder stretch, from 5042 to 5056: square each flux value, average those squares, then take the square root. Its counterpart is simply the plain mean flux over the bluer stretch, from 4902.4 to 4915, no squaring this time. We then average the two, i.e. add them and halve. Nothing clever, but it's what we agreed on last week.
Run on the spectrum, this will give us 229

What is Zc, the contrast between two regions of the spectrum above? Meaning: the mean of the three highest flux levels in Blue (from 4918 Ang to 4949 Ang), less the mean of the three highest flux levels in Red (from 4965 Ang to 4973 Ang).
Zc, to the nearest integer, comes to 21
